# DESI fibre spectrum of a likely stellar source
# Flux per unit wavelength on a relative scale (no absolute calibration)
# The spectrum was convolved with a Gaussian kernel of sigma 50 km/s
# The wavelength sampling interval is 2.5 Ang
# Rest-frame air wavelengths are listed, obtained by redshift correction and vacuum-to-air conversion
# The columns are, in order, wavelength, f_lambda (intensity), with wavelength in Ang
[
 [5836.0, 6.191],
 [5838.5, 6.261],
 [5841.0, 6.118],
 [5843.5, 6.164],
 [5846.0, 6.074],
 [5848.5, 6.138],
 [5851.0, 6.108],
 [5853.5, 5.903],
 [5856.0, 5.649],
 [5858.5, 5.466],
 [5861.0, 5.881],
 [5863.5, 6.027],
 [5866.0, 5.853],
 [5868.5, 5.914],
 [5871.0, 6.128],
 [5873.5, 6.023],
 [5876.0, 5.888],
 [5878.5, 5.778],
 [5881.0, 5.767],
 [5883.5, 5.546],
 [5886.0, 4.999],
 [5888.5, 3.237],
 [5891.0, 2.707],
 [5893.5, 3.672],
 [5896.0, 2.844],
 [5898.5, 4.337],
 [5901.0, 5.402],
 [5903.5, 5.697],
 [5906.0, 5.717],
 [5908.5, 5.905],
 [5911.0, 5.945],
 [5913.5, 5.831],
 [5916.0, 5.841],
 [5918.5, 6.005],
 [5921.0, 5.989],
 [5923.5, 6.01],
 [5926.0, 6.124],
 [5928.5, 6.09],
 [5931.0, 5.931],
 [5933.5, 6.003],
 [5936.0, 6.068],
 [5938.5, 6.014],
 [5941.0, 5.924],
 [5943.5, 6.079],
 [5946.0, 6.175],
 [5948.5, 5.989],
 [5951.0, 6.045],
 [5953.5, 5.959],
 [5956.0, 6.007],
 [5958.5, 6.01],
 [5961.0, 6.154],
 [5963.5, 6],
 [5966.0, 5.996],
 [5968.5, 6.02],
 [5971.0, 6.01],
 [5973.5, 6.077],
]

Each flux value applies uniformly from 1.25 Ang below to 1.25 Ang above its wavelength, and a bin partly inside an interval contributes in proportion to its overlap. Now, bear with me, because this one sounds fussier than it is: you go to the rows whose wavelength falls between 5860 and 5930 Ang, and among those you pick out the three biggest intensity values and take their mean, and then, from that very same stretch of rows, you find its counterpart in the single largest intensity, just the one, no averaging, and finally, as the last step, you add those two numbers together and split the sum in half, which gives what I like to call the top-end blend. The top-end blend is 6.121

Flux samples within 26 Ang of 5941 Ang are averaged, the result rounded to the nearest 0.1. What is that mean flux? 6.0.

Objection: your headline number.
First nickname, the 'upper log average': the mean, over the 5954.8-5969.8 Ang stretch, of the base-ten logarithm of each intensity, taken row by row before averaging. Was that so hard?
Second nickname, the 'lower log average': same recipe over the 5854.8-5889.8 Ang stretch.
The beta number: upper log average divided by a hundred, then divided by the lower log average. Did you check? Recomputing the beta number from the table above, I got 0.0105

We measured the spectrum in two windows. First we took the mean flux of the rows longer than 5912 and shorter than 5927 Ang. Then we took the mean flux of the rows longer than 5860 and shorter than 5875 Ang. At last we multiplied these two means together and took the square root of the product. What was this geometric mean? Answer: 6.0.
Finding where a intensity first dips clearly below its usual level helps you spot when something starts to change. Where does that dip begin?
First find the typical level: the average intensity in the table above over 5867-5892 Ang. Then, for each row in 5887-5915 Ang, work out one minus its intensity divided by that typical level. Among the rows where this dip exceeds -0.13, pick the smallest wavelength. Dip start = 5888.5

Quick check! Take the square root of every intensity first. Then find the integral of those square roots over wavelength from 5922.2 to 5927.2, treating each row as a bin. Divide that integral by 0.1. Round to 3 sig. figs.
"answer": 123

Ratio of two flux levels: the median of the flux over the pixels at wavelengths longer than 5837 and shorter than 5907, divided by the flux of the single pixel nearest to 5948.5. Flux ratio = 0.97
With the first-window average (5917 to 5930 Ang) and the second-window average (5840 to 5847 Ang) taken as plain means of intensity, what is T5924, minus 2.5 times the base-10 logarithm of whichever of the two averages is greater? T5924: -1.967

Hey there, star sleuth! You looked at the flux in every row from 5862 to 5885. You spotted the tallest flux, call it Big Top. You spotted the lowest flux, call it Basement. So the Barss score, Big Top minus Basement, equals 0.58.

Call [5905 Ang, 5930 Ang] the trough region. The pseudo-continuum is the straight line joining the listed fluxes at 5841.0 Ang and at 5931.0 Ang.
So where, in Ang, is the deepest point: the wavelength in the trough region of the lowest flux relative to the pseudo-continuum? 5906.0 Ang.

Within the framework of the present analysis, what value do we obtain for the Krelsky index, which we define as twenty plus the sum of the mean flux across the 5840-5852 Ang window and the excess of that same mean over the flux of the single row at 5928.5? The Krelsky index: 26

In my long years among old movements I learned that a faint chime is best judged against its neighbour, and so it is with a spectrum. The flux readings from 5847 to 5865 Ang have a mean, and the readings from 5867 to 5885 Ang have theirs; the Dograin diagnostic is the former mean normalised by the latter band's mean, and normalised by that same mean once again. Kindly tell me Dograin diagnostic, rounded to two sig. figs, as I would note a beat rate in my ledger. 0.17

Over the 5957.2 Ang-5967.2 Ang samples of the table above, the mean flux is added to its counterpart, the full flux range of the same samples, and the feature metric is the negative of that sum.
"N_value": -6.20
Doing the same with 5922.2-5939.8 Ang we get -6.23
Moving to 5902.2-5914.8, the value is -6.07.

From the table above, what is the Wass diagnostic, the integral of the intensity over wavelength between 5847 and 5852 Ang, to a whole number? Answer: 31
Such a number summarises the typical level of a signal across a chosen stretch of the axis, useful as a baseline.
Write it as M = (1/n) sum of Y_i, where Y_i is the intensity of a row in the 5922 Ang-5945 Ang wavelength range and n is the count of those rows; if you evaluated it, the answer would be 6.03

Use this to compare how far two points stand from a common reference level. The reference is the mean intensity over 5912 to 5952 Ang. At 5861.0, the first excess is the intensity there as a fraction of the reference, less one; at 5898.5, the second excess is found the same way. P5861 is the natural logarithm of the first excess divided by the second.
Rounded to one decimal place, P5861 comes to -2.6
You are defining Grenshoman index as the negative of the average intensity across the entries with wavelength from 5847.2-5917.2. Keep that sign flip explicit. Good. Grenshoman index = -5.4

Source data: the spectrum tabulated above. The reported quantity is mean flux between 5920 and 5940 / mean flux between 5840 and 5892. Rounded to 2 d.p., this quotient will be 1.08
